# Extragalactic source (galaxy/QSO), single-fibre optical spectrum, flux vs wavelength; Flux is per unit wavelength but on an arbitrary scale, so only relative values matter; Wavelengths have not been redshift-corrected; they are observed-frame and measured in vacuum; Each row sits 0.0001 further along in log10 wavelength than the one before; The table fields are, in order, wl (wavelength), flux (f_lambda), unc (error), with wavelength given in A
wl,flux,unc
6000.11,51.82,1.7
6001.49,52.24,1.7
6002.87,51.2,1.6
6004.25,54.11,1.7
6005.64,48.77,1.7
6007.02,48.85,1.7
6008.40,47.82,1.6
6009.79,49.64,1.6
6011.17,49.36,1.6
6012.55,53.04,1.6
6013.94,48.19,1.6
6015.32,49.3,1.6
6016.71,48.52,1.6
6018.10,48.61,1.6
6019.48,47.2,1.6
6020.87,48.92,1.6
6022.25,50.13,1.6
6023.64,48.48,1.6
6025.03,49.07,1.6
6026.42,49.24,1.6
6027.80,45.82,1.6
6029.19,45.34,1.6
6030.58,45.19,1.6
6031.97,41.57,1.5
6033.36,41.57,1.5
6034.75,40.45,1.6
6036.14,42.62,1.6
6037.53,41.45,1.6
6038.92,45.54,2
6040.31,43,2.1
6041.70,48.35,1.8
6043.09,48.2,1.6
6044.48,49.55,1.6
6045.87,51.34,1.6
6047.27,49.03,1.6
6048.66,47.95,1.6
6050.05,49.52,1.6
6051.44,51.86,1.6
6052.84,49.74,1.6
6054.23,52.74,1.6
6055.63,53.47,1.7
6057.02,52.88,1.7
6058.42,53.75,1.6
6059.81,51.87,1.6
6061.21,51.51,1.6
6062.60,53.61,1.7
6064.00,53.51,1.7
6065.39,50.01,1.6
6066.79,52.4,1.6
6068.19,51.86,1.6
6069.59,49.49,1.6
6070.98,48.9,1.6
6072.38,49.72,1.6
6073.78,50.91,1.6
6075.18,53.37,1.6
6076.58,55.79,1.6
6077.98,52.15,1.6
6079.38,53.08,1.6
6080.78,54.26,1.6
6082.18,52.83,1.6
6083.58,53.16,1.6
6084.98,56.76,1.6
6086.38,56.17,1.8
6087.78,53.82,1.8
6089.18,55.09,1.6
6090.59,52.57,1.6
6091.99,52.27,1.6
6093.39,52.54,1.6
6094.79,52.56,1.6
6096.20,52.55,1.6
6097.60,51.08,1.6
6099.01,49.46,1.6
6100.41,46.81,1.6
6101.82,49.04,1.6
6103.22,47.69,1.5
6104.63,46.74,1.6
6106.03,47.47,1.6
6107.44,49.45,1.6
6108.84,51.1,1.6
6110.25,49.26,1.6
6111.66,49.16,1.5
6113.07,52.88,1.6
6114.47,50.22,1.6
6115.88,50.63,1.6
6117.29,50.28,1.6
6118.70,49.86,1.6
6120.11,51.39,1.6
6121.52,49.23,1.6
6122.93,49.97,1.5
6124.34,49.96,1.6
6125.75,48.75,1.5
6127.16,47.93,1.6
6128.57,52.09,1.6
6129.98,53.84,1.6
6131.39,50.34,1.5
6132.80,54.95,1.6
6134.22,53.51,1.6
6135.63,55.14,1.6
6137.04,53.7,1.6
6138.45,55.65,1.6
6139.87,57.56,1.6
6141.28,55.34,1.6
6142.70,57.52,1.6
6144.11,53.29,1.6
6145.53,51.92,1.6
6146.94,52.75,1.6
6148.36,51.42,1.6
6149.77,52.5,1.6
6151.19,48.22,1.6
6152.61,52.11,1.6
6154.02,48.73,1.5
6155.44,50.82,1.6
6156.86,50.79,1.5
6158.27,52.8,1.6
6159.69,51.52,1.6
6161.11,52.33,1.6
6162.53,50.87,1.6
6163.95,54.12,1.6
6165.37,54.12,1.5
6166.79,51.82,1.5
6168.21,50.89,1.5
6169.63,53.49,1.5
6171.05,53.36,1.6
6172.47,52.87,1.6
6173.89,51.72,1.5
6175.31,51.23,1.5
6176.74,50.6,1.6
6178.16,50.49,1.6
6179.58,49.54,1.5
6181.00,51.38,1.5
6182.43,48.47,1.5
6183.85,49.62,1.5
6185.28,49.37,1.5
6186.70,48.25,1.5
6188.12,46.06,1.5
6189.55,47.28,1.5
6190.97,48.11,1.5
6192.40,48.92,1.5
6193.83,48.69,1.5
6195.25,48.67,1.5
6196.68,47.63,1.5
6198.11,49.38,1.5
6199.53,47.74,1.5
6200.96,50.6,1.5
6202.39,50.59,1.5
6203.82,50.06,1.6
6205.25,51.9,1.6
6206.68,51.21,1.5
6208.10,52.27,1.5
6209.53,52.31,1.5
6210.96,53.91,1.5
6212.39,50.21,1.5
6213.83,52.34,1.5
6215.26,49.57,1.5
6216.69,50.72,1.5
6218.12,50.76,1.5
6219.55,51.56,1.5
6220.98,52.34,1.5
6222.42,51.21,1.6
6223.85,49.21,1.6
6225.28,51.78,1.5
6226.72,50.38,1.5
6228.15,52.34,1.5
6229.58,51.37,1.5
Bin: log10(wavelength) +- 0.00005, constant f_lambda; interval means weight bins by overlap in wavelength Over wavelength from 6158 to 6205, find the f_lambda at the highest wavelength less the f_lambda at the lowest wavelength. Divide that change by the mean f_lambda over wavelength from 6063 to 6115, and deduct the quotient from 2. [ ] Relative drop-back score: 2.05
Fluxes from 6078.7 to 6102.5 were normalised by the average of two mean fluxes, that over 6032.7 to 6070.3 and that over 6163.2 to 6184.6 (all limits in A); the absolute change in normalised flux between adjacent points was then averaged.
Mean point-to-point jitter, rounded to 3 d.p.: 0.027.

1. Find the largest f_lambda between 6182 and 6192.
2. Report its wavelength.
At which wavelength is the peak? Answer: 6183.85 A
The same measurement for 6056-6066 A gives 6058.42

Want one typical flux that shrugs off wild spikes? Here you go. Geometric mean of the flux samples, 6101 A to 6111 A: 48.7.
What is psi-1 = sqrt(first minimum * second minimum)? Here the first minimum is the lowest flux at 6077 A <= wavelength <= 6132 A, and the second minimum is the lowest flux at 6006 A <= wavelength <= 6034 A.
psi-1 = 44.1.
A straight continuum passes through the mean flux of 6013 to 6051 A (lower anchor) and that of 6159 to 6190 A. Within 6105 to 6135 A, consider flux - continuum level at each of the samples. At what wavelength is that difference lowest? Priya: 6127.16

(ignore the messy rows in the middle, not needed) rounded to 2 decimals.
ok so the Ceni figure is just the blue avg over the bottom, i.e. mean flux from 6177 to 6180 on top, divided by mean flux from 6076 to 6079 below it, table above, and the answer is 0.93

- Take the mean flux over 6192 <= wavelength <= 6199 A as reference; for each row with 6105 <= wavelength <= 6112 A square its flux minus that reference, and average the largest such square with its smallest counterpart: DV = 3.1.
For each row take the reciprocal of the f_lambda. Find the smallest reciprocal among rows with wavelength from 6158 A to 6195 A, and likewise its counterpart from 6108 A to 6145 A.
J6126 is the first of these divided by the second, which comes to 1.064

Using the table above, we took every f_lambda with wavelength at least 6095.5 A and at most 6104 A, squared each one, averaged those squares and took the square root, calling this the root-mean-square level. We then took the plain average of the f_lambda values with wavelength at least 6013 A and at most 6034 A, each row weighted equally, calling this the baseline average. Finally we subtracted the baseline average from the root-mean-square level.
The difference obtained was 2.3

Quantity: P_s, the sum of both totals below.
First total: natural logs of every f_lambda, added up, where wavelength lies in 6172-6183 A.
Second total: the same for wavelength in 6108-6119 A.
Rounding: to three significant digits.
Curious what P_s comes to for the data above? 62.8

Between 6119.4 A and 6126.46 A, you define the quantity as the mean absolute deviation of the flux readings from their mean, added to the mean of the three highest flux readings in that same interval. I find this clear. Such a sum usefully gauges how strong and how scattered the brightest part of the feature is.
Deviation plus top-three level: 51.1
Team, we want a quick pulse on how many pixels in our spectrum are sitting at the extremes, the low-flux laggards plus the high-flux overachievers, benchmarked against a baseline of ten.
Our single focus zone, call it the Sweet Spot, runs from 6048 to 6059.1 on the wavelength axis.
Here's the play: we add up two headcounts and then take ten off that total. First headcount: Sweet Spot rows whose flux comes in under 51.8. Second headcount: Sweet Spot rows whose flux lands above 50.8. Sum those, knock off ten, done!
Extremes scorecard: -2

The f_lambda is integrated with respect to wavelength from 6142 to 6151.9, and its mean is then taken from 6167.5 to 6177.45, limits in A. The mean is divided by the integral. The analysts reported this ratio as 0.100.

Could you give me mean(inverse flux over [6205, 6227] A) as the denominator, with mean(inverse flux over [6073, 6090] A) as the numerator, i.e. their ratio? 0.95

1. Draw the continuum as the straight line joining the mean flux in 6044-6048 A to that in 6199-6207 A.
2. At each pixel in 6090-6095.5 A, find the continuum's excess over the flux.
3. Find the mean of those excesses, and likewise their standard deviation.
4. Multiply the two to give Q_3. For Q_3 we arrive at -0.3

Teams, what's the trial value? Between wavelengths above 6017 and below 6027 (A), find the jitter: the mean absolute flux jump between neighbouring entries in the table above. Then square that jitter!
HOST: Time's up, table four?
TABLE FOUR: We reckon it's 1.3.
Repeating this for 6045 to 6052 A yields 3.3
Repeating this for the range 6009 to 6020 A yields 3.0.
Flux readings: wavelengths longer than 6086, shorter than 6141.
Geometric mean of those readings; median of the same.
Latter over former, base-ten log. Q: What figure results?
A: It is -0.0017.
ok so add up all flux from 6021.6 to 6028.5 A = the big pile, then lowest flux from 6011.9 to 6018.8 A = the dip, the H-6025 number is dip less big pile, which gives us -195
